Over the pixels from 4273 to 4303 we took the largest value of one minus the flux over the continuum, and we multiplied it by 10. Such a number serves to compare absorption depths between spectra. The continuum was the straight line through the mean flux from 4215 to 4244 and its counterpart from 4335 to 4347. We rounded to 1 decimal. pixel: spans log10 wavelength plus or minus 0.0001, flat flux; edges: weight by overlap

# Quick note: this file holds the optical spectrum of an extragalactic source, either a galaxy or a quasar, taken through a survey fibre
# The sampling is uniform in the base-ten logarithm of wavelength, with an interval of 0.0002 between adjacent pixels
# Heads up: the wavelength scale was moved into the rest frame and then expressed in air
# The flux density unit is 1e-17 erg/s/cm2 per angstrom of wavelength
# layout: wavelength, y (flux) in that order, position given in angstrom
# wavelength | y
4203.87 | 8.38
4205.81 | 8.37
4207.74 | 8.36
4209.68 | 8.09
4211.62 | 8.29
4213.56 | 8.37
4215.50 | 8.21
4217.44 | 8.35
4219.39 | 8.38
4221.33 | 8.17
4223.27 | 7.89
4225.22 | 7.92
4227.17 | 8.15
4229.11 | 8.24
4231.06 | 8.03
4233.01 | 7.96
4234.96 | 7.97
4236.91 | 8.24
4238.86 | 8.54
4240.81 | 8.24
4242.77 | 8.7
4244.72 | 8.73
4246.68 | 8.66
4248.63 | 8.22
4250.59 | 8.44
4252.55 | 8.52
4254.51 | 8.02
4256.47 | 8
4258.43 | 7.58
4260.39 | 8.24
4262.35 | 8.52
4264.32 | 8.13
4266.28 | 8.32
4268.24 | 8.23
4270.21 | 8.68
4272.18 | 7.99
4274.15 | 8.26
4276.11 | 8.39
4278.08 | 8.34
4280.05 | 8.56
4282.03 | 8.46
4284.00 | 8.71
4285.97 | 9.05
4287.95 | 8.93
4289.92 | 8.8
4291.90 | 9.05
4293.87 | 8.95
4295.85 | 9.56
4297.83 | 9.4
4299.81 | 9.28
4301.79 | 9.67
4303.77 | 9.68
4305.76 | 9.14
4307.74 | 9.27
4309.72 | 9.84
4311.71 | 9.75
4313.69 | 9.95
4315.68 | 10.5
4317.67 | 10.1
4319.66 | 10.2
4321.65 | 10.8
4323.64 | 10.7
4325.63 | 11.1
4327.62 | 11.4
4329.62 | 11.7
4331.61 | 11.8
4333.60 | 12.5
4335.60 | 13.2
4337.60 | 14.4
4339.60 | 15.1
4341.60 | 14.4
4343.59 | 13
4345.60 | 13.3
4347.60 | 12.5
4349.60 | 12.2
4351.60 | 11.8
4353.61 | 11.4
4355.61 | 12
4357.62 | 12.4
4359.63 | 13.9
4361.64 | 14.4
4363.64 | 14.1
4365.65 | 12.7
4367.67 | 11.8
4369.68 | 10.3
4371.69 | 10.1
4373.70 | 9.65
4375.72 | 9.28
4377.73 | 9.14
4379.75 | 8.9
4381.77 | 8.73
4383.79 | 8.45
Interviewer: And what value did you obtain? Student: 2.2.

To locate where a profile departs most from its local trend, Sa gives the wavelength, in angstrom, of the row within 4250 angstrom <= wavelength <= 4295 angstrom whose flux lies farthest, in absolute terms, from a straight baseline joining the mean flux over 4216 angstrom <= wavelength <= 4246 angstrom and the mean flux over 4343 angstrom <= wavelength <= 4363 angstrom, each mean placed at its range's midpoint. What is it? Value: 4272.18 angstrom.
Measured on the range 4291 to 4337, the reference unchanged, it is 4305.76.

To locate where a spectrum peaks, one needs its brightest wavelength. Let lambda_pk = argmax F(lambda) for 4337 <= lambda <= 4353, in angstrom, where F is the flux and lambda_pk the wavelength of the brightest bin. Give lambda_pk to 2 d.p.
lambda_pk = 4339.60 angstrom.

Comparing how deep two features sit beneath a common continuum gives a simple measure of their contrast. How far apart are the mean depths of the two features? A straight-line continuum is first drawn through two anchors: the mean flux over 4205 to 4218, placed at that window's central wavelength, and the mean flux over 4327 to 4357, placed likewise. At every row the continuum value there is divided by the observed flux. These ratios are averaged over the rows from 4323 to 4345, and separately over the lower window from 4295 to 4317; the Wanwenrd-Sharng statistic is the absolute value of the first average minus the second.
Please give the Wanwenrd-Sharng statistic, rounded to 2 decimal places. 0.20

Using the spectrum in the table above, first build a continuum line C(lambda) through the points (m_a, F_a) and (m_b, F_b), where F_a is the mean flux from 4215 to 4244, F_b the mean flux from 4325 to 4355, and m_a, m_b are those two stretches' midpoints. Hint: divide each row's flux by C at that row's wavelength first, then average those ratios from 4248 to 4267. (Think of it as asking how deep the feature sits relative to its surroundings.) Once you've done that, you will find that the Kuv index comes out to 0.878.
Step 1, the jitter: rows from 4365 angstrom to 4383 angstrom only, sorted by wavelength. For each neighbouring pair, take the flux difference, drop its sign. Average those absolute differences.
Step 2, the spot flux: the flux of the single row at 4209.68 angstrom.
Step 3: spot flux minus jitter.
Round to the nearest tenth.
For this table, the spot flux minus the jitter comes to 7.6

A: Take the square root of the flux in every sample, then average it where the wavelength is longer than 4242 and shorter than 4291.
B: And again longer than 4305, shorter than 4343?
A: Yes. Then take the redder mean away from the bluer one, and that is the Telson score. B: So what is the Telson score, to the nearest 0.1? -0.5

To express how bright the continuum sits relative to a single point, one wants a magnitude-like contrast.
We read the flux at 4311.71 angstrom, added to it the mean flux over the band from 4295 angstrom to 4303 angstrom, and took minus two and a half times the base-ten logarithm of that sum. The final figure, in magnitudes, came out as -3.21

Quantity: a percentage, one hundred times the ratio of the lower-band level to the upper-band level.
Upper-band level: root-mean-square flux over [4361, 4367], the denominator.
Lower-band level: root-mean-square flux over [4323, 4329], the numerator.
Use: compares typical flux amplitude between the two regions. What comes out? 80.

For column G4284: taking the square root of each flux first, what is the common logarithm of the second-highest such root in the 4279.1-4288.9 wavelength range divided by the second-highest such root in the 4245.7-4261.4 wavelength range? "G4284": 0.010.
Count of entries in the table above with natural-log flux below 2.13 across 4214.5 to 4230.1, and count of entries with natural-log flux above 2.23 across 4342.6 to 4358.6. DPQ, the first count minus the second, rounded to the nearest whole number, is 0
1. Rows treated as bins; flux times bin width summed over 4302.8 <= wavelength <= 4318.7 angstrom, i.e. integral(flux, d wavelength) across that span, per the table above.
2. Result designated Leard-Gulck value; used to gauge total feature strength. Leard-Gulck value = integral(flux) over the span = 155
